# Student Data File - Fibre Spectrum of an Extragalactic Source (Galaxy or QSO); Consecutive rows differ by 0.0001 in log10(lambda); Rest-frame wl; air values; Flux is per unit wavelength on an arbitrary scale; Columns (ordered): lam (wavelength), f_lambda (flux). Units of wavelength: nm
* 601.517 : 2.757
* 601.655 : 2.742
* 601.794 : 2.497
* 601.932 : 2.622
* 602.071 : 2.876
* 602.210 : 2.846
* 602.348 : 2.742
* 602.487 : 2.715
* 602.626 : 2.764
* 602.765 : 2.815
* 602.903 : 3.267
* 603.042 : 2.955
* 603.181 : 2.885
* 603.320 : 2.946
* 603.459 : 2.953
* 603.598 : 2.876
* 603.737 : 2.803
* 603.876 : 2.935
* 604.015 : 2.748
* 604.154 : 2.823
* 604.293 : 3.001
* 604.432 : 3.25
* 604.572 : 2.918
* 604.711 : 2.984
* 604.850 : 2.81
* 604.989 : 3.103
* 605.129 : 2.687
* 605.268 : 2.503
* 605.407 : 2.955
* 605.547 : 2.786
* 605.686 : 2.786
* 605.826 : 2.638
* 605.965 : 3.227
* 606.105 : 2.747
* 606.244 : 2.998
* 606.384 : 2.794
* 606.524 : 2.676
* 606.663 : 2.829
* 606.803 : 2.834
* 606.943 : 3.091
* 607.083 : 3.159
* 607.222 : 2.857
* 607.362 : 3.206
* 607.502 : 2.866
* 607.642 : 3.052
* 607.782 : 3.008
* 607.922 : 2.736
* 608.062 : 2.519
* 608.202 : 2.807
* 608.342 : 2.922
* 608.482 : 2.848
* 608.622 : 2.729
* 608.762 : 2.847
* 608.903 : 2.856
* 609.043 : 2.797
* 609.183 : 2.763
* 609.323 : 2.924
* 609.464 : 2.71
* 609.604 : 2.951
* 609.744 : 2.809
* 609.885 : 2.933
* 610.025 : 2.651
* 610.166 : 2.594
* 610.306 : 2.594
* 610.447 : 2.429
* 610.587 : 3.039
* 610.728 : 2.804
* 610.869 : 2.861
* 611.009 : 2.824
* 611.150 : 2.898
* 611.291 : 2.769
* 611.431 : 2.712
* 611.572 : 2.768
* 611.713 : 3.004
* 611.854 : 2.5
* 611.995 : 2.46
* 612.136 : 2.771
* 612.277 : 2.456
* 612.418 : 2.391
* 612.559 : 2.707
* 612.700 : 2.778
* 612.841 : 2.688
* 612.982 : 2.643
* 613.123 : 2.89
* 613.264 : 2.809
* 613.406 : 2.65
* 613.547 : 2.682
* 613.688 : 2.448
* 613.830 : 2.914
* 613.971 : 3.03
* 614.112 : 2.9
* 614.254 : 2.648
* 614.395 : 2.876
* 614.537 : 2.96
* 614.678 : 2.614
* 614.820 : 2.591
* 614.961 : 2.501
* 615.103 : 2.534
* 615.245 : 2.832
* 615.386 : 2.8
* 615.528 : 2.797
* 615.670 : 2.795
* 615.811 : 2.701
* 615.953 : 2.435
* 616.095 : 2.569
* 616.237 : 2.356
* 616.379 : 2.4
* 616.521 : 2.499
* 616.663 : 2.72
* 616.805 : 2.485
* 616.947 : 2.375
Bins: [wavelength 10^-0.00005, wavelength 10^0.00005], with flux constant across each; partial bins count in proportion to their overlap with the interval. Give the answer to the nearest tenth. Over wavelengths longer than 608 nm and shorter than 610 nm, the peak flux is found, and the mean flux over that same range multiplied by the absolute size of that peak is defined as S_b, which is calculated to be 8.3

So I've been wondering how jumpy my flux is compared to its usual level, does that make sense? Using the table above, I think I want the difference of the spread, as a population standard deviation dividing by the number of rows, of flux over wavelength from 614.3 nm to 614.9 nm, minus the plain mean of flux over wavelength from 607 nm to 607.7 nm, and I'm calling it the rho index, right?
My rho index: -2.87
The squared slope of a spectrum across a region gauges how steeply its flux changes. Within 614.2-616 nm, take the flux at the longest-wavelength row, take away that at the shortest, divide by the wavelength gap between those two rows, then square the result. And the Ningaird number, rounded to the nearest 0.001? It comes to 0.016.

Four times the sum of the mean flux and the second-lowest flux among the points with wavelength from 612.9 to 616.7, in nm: 20.4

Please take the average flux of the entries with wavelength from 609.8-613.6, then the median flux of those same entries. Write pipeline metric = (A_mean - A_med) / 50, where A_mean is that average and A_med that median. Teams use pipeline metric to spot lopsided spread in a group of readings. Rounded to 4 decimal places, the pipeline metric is 0.0001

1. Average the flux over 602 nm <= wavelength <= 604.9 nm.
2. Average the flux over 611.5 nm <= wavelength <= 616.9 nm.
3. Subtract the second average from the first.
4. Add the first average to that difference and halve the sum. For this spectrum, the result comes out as 1.56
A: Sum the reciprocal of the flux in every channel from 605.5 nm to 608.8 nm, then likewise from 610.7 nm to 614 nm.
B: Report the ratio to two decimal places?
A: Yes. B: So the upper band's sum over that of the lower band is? 1.05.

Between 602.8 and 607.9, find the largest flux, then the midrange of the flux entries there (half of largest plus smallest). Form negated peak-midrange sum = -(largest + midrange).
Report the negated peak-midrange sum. -6.15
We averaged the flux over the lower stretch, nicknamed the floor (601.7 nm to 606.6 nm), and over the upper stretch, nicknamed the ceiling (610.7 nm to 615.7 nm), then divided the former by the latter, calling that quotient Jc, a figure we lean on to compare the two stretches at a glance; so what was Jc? 1.05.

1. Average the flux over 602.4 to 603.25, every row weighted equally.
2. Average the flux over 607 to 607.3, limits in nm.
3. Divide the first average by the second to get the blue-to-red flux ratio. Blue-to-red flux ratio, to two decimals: 0.96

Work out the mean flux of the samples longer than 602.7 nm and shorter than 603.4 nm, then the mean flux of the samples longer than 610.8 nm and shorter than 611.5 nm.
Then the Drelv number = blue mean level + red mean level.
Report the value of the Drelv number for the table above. 5.79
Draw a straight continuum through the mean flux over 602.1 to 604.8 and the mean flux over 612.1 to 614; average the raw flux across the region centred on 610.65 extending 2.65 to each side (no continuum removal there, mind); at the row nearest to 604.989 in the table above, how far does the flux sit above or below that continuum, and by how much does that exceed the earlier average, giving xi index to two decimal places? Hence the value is -2.52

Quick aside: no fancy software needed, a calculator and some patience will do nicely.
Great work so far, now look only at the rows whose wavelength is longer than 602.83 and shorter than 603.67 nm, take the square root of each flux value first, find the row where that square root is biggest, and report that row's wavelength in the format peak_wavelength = 602.903 nm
